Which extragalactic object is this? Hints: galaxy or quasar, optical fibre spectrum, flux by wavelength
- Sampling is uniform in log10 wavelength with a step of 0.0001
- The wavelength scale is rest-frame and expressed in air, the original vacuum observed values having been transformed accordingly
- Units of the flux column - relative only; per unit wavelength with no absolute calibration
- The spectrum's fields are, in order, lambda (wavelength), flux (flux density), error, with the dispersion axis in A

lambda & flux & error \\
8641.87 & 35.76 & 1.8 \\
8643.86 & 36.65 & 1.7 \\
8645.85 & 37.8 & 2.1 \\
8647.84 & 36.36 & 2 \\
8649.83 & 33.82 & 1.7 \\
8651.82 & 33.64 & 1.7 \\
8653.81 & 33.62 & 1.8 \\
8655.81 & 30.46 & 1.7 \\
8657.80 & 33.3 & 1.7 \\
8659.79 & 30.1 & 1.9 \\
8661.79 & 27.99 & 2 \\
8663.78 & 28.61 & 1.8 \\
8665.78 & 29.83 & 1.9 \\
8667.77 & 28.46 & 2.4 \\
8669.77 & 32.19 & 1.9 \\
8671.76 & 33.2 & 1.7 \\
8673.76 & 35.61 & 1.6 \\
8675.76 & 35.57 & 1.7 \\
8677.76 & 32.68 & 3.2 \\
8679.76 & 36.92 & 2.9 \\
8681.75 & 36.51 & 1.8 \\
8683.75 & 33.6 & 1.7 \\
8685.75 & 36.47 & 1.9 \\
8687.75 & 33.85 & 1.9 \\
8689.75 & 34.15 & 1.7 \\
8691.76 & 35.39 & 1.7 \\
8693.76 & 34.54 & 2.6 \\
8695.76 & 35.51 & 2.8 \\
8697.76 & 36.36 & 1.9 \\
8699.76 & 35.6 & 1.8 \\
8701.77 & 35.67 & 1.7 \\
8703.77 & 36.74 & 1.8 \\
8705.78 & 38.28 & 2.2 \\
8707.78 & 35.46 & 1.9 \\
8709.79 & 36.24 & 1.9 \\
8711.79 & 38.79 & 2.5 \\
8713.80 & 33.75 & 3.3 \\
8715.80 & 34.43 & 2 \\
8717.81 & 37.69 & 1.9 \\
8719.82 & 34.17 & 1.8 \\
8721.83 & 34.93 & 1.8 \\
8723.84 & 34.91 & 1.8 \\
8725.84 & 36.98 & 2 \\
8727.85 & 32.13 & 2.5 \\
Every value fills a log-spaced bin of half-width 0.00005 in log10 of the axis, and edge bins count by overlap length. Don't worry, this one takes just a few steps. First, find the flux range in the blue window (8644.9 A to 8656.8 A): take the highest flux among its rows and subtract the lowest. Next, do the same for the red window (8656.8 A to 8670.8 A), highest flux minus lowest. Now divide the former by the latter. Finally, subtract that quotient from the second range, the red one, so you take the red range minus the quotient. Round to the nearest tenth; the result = 3.9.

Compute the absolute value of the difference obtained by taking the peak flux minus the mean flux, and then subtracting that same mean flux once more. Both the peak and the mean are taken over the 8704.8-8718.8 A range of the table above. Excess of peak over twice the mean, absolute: 34.0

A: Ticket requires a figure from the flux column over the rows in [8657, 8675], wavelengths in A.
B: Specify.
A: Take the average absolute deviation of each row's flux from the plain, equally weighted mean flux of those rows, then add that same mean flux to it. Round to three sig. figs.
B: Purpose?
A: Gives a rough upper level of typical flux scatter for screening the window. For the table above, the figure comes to 33.3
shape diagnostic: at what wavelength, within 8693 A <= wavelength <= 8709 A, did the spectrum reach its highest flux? 8705.78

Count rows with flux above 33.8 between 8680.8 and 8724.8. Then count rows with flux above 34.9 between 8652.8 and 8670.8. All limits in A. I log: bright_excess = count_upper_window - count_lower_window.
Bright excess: 20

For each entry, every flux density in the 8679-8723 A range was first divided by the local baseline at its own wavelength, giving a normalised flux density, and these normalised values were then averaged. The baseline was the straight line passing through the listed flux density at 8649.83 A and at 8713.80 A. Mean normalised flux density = 1.06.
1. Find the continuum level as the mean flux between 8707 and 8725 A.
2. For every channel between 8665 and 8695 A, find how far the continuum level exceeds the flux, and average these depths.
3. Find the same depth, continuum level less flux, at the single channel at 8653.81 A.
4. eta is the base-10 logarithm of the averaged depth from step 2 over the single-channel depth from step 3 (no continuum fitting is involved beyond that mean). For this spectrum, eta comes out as -0.1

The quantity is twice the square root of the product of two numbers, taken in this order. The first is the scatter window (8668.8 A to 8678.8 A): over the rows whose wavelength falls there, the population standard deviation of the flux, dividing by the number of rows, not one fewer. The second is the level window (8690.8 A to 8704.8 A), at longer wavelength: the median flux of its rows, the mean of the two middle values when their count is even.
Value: 14.4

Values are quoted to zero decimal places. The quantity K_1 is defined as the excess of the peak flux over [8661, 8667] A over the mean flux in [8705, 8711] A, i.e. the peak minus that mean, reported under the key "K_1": -7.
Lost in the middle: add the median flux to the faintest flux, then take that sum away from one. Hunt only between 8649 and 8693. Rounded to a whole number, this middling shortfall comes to -61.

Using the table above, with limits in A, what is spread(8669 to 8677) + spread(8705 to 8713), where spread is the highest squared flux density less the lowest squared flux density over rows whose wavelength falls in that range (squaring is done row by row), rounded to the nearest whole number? 479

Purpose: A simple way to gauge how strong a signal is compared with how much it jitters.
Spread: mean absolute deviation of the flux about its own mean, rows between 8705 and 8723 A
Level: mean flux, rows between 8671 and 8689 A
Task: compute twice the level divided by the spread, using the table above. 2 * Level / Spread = 44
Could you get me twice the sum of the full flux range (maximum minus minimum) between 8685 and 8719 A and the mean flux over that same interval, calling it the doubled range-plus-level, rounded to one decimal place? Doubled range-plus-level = 81.7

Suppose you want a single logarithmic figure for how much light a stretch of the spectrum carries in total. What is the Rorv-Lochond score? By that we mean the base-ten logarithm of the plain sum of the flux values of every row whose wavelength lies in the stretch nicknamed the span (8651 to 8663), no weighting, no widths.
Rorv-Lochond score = 2.28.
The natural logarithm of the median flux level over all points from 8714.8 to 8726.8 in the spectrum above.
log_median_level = 3.55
